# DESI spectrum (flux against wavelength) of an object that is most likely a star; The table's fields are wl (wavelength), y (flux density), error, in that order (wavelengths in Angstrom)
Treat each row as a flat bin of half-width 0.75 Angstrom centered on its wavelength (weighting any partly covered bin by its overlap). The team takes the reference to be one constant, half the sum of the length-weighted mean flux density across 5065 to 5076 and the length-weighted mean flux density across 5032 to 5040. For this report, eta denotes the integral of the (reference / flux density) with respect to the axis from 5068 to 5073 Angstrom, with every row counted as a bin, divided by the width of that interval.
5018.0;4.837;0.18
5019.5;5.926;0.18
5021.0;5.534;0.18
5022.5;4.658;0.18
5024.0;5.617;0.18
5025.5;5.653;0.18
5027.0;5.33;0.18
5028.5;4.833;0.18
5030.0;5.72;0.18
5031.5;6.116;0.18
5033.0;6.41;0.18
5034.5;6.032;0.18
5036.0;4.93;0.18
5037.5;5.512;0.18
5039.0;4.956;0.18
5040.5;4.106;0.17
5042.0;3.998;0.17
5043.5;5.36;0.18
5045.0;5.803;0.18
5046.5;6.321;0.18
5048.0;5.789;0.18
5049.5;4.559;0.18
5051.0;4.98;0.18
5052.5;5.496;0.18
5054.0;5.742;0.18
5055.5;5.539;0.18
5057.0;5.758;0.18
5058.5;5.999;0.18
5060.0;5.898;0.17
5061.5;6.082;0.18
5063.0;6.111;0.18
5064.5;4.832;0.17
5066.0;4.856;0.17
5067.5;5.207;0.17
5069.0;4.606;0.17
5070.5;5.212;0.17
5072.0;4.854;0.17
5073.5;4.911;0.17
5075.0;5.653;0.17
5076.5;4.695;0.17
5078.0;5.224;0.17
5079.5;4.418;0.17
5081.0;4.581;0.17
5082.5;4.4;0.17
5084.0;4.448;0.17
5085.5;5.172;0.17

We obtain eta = 1.08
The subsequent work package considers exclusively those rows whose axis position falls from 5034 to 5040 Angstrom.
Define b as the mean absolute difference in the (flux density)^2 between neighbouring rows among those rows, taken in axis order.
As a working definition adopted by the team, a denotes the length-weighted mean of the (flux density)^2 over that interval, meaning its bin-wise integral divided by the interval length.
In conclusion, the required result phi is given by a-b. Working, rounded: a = 28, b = 8.0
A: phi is 20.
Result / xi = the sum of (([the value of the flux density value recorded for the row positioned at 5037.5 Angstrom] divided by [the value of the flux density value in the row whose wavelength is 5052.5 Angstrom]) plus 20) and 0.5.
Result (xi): 21.5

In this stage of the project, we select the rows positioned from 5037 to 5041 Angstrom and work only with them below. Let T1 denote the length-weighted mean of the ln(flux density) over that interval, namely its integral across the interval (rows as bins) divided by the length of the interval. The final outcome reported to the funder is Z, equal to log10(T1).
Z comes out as 0.20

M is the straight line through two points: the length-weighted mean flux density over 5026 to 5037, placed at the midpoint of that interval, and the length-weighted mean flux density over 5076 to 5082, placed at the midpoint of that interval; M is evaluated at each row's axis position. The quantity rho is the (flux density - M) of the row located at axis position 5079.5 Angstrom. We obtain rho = -0.3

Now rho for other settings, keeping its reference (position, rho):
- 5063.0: 1.1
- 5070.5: 0.3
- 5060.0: 0.8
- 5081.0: -0.1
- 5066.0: -0.1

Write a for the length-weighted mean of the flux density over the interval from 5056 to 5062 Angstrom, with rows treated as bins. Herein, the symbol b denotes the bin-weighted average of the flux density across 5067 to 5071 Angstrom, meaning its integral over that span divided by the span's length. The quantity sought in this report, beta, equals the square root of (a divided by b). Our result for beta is 1.09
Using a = 5.91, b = 4.98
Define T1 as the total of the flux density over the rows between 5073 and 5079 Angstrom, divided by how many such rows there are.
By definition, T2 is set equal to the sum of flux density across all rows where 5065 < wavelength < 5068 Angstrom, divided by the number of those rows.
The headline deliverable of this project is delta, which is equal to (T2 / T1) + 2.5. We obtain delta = 3.48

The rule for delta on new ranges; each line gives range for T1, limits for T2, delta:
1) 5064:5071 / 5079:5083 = 3.40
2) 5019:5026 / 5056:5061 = 3.57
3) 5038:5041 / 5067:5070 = 3.58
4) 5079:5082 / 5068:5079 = 3.62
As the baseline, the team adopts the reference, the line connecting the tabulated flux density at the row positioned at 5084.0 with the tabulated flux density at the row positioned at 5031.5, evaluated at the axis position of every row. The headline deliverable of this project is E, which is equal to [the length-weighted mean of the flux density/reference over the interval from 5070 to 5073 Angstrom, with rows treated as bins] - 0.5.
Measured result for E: 0.533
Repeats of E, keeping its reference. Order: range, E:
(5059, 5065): 0.622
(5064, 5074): 0.501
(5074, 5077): 0.600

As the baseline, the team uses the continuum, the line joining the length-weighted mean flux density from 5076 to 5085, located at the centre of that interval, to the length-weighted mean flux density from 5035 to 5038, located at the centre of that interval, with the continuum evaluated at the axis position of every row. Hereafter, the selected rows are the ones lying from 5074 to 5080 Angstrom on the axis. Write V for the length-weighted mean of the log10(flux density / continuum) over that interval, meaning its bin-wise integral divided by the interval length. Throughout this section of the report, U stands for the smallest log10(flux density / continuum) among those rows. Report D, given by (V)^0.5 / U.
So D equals -7.3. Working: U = -0.023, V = 0.027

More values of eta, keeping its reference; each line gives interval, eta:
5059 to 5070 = 0.99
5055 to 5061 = 0.91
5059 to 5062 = 0.88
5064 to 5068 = 1.07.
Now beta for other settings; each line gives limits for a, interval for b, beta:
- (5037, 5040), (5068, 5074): 1.02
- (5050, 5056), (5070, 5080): 1.04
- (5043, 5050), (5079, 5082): 1.12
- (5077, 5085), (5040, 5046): 0.97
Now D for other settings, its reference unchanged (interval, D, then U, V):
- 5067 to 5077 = -8.2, -0.018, 0.022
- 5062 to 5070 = -8.6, -0.018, 0.025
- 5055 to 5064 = 6.1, 0.045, 0.075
